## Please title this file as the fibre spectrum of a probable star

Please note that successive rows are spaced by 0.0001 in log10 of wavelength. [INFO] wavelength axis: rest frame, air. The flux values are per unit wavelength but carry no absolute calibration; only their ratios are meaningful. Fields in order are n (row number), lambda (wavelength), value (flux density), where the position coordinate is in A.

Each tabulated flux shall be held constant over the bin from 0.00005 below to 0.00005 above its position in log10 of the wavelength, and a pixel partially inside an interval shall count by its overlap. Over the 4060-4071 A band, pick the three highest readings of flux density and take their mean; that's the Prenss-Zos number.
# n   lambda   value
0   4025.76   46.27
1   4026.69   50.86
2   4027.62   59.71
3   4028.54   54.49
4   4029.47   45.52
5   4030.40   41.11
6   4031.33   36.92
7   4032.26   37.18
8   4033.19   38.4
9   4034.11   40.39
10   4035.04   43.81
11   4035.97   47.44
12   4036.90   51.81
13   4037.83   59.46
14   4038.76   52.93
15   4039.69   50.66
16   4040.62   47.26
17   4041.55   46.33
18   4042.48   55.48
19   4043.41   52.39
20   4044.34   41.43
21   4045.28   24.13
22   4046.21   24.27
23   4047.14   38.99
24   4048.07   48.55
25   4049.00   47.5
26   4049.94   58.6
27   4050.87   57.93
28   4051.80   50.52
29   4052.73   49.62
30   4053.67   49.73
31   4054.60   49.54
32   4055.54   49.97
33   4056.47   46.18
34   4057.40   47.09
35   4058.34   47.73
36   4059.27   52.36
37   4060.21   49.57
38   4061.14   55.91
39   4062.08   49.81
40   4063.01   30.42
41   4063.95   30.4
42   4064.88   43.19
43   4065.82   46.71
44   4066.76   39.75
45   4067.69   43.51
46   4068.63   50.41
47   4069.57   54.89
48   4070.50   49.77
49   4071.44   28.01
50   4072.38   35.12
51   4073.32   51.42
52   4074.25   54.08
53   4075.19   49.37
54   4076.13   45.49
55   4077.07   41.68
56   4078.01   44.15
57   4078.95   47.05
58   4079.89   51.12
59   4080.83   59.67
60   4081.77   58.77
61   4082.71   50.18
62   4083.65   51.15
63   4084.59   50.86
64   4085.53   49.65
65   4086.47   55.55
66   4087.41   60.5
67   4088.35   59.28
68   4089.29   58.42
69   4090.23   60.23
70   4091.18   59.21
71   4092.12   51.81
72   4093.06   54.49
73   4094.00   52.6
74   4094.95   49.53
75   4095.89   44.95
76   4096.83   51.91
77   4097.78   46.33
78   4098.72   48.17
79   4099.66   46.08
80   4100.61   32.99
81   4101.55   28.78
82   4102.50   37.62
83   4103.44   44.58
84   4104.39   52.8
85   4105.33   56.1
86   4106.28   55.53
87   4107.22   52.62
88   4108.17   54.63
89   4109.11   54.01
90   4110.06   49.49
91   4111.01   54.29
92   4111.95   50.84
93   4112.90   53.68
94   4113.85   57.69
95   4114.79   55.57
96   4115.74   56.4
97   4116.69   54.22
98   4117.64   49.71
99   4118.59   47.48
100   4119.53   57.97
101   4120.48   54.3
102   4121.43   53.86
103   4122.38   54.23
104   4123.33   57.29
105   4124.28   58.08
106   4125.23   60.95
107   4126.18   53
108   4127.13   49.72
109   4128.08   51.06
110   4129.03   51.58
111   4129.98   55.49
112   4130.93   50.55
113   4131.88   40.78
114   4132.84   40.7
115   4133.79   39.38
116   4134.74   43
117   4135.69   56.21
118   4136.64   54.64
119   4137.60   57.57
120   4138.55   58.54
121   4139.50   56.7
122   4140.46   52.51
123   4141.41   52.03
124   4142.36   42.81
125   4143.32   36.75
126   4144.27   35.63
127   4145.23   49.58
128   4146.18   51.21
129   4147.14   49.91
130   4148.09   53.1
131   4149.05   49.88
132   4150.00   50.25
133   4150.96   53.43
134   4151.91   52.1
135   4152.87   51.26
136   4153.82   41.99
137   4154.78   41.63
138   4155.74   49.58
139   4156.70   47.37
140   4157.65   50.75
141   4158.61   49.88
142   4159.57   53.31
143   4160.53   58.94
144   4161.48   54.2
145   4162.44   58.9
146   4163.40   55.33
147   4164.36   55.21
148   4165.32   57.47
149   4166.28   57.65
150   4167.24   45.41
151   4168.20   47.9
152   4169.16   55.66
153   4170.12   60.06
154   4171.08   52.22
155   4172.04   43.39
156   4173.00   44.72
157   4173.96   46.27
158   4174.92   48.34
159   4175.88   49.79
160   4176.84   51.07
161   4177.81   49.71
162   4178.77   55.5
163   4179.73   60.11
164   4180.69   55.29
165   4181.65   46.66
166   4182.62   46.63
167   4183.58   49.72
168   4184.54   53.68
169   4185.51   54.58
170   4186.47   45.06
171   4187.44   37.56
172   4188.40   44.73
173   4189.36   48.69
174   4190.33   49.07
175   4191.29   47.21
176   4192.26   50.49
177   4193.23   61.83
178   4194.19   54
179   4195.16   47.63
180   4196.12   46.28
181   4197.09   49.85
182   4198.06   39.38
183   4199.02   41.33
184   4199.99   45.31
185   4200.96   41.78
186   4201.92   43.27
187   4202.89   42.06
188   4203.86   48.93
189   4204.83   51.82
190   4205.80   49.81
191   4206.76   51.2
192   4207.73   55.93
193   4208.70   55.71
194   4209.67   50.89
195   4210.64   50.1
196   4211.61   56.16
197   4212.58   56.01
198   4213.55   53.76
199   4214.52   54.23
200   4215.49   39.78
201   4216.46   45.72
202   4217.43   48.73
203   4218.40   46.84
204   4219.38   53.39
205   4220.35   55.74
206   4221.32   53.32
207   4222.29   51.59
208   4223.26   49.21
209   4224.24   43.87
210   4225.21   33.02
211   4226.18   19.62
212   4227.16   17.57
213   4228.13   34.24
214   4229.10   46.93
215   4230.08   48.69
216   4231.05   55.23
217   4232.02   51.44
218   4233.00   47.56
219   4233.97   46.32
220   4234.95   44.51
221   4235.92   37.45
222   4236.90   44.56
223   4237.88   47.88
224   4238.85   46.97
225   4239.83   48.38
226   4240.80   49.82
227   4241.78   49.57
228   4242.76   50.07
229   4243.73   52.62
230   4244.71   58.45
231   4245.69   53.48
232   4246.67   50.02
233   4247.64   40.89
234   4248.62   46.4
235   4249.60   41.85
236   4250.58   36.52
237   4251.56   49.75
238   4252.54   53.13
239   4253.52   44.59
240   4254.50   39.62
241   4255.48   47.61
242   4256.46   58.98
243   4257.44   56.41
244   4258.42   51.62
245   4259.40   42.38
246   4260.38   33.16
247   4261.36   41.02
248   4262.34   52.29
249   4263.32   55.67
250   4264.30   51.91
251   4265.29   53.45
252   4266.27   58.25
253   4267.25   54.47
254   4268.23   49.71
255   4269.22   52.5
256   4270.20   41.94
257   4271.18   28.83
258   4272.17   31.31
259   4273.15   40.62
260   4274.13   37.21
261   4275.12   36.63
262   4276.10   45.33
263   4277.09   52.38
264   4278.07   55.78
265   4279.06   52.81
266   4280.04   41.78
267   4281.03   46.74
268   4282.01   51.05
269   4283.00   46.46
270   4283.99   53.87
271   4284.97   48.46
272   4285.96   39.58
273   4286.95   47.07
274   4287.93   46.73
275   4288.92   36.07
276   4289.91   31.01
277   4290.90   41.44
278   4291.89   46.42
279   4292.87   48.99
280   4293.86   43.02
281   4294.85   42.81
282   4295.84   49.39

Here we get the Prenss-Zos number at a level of 54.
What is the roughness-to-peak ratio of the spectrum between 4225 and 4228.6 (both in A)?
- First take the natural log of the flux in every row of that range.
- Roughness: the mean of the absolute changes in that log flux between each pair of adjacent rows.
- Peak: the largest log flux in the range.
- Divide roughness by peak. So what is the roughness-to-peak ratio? 0.122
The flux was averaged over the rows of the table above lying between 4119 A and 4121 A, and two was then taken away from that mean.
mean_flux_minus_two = 54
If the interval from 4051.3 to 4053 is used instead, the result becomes 48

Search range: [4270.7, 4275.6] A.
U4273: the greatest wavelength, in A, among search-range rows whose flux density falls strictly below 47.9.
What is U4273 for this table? 4275.12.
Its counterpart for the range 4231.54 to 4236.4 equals 4235.92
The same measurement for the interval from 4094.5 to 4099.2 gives 4097.78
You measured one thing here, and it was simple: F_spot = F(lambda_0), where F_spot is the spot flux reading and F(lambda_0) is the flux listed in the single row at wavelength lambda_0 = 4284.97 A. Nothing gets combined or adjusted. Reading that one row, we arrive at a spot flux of 48.46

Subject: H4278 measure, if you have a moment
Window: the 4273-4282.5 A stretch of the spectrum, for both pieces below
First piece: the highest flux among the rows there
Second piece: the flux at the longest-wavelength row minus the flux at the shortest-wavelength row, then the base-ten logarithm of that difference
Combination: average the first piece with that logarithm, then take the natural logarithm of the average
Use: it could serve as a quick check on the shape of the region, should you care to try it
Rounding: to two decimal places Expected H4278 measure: 3.35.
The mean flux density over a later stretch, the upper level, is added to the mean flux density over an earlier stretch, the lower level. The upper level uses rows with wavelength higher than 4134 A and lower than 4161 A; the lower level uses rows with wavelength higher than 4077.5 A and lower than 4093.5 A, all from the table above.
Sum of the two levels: 104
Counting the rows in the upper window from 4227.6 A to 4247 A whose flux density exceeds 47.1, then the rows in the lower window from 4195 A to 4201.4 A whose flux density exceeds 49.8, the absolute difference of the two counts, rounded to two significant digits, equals 12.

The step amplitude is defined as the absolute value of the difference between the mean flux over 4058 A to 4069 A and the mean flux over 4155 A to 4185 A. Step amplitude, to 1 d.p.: 7.0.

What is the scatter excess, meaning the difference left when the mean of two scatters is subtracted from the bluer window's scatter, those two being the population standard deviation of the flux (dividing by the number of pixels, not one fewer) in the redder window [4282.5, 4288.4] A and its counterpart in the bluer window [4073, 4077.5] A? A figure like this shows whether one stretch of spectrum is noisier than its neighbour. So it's 0.1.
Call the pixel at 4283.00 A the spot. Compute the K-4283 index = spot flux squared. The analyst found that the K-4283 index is 2159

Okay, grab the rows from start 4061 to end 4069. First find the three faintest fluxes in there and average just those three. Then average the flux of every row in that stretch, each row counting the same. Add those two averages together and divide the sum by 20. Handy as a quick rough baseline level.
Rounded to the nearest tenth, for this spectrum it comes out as 3.8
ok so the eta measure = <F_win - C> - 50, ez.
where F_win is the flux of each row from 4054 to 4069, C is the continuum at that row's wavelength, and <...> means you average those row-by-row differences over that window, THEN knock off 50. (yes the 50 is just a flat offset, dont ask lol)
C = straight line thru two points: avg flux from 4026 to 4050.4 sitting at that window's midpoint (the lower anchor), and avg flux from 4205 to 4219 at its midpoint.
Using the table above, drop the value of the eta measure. -51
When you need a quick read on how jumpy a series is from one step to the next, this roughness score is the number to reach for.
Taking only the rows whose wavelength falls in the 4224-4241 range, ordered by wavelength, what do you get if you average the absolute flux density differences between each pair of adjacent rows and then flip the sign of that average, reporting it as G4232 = -5.64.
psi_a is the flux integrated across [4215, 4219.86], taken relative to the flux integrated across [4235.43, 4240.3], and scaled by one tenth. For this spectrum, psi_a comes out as 0.104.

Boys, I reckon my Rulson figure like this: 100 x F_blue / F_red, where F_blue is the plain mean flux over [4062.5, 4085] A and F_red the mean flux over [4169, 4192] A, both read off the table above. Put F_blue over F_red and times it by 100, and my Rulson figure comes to 93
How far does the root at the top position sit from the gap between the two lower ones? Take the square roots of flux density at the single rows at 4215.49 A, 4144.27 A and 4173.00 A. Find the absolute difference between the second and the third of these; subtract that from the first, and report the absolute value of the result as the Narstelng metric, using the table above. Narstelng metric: 5.59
